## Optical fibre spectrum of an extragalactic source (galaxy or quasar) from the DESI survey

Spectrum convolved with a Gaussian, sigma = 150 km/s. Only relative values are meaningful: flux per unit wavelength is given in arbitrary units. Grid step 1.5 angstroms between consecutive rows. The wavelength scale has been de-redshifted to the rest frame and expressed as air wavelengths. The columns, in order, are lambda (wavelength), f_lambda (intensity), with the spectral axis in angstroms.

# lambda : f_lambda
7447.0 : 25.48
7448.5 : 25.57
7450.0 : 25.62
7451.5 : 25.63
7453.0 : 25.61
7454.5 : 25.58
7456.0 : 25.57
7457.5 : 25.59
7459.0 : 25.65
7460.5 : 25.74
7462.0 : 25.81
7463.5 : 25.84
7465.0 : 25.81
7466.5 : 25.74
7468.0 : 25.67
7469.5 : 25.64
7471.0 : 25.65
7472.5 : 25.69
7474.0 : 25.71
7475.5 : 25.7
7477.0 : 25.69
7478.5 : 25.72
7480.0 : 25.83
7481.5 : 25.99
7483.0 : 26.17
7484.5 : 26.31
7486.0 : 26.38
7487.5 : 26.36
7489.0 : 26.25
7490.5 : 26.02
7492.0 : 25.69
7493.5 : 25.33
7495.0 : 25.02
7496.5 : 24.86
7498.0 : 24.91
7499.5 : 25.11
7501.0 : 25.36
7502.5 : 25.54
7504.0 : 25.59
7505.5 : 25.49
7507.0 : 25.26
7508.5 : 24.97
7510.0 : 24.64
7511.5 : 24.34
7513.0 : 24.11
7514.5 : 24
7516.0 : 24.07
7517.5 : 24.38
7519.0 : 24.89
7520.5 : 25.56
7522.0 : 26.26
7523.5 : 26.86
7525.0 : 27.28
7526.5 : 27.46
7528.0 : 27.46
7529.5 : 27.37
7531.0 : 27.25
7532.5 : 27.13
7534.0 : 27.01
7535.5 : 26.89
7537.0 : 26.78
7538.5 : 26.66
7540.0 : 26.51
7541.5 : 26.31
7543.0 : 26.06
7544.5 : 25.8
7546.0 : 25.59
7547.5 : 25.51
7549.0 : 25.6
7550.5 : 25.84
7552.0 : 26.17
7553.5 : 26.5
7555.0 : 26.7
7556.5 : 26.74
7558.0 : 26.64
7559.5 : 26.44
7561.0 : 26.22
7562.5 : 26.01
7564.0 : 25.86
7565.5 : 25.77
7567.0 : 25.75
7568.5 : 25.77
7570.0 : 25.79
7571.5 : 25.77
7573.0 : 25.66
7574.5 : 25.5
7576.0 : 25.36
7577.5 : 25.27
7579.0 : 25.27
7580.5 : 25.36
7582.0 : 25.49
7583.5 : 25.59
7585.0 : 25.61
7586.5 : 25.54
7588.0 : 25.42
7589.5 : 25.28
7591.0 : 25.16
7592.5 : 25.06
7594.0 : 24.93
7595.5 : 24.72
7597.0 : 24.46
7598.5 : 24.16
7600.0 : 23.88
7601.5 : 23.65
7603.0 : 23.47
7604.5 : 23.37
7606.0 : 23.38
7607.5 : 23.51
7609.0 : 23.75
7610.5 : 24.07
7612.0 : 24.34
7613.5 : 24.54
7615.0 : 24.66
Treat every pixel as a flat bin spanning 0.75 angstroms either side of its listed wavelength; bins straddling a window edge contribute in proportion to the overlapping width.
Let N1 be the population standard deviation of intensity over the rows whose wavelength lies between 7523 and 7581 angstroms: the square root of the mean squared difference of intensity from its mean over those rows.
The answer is 0.7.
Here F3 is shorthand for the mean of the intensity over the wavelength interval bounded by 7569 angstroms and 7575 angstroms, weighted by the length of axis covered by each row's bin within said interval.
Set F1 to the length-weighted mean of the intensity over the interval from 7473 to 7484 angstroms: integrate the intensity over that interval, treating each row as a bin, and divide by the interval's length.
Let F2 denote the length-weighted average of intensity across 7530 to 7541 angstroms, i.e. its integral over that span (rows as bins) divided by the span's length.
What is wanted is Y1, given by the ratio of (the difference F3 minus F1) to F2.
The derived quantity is -0.01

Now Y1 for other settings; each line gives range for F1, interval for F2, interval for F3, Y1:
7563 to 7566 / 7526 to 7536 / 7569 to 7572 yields 0.00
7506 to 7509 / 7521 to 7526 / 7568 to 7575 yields 0.02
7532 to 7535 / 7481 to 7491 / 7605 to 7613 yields -0.12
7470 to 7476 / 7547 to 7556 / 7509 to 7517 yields -0.05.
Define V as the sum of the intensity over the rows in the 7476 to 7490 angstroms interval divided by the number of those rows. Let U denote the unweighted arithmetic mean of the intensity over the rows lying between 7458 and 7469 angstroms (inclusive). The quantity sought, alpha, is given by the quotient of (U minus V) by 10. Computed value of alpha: -0.03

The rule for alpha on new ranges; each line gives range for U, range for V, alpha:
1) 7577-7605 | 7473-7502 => -0.09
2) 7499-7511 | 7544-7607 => -0.01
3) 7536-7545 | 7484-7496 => 0.04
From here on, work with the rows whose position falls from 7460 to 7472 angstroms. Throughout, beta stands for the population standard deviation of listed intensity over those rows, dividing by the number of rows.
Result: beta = 0.1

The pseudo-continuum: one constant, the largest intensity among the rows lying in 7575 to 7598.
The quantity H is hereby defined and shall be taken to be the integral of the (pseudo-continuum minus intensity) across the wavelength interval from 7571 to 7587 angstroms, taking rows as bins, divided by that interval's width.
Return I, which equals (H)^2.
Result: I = 0.0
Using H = 0.12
